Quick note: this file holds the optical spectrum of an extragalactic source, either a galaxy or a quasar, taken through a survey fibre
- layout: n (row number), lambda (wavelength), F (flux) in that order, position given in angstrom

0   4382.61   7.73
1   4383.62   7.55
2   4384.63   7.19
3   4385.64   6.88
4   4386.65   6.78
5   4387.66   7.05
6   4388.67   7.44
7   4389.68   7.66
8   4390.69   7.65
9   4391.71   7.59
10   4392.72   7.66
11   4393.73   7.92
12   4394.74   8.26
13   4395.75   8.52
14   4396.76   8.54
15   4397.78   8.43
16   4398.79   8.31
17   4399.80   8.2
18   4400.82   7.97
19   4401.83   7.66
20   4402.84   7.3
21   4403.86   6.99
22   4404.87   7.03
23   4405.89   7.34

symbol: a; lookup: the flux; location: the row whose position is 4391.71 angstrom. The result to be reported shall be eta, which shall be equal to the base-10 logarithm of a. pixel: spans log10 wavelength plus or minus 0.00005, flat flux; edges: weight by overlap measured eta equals 0.880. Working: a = 7.59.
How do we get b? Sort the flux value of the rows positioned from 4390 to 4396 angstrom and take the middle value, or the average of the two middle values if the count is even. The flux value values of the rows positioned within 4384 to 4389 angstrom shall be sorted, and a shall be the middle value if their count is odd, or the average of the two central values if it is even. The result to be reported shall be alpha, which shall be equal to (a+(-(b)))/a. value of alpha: -0.10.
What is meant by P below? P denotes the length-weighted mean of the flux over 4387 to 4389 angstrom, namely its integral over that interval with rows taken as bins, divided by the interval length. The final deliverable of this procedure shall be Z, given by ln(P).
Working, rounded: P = 7.2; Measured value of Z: 1.97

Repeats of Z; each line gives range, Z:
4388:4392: 2.02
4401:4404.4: 2.00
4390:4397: 2.08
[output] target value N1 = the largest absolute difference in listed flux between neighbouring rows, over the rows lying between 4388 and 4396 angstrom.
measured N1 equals 0.340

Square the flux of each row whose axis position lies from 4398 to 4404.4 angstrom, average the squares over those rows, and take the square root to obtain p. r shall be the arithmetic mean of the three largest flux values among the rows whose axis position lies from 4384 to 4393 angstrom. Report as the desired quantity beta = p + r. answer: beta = 15.4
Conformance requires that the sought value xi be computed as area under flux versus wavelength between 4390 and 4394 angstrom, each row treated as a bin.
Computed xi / 31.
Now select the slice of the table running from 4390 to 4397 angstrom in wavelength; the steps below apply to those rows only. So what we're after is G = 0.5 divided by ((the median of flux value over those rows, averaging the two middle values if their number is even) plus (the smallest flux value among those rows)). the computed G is 0.0322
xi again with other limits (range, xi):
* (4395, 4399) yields 34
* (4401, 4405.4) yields 32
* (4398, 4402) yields 32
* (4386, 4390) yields 29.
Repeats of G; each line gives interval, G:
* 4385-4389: 0.0364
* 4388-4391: 0.0331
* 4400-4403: 0.0334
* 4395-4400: 0.0301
